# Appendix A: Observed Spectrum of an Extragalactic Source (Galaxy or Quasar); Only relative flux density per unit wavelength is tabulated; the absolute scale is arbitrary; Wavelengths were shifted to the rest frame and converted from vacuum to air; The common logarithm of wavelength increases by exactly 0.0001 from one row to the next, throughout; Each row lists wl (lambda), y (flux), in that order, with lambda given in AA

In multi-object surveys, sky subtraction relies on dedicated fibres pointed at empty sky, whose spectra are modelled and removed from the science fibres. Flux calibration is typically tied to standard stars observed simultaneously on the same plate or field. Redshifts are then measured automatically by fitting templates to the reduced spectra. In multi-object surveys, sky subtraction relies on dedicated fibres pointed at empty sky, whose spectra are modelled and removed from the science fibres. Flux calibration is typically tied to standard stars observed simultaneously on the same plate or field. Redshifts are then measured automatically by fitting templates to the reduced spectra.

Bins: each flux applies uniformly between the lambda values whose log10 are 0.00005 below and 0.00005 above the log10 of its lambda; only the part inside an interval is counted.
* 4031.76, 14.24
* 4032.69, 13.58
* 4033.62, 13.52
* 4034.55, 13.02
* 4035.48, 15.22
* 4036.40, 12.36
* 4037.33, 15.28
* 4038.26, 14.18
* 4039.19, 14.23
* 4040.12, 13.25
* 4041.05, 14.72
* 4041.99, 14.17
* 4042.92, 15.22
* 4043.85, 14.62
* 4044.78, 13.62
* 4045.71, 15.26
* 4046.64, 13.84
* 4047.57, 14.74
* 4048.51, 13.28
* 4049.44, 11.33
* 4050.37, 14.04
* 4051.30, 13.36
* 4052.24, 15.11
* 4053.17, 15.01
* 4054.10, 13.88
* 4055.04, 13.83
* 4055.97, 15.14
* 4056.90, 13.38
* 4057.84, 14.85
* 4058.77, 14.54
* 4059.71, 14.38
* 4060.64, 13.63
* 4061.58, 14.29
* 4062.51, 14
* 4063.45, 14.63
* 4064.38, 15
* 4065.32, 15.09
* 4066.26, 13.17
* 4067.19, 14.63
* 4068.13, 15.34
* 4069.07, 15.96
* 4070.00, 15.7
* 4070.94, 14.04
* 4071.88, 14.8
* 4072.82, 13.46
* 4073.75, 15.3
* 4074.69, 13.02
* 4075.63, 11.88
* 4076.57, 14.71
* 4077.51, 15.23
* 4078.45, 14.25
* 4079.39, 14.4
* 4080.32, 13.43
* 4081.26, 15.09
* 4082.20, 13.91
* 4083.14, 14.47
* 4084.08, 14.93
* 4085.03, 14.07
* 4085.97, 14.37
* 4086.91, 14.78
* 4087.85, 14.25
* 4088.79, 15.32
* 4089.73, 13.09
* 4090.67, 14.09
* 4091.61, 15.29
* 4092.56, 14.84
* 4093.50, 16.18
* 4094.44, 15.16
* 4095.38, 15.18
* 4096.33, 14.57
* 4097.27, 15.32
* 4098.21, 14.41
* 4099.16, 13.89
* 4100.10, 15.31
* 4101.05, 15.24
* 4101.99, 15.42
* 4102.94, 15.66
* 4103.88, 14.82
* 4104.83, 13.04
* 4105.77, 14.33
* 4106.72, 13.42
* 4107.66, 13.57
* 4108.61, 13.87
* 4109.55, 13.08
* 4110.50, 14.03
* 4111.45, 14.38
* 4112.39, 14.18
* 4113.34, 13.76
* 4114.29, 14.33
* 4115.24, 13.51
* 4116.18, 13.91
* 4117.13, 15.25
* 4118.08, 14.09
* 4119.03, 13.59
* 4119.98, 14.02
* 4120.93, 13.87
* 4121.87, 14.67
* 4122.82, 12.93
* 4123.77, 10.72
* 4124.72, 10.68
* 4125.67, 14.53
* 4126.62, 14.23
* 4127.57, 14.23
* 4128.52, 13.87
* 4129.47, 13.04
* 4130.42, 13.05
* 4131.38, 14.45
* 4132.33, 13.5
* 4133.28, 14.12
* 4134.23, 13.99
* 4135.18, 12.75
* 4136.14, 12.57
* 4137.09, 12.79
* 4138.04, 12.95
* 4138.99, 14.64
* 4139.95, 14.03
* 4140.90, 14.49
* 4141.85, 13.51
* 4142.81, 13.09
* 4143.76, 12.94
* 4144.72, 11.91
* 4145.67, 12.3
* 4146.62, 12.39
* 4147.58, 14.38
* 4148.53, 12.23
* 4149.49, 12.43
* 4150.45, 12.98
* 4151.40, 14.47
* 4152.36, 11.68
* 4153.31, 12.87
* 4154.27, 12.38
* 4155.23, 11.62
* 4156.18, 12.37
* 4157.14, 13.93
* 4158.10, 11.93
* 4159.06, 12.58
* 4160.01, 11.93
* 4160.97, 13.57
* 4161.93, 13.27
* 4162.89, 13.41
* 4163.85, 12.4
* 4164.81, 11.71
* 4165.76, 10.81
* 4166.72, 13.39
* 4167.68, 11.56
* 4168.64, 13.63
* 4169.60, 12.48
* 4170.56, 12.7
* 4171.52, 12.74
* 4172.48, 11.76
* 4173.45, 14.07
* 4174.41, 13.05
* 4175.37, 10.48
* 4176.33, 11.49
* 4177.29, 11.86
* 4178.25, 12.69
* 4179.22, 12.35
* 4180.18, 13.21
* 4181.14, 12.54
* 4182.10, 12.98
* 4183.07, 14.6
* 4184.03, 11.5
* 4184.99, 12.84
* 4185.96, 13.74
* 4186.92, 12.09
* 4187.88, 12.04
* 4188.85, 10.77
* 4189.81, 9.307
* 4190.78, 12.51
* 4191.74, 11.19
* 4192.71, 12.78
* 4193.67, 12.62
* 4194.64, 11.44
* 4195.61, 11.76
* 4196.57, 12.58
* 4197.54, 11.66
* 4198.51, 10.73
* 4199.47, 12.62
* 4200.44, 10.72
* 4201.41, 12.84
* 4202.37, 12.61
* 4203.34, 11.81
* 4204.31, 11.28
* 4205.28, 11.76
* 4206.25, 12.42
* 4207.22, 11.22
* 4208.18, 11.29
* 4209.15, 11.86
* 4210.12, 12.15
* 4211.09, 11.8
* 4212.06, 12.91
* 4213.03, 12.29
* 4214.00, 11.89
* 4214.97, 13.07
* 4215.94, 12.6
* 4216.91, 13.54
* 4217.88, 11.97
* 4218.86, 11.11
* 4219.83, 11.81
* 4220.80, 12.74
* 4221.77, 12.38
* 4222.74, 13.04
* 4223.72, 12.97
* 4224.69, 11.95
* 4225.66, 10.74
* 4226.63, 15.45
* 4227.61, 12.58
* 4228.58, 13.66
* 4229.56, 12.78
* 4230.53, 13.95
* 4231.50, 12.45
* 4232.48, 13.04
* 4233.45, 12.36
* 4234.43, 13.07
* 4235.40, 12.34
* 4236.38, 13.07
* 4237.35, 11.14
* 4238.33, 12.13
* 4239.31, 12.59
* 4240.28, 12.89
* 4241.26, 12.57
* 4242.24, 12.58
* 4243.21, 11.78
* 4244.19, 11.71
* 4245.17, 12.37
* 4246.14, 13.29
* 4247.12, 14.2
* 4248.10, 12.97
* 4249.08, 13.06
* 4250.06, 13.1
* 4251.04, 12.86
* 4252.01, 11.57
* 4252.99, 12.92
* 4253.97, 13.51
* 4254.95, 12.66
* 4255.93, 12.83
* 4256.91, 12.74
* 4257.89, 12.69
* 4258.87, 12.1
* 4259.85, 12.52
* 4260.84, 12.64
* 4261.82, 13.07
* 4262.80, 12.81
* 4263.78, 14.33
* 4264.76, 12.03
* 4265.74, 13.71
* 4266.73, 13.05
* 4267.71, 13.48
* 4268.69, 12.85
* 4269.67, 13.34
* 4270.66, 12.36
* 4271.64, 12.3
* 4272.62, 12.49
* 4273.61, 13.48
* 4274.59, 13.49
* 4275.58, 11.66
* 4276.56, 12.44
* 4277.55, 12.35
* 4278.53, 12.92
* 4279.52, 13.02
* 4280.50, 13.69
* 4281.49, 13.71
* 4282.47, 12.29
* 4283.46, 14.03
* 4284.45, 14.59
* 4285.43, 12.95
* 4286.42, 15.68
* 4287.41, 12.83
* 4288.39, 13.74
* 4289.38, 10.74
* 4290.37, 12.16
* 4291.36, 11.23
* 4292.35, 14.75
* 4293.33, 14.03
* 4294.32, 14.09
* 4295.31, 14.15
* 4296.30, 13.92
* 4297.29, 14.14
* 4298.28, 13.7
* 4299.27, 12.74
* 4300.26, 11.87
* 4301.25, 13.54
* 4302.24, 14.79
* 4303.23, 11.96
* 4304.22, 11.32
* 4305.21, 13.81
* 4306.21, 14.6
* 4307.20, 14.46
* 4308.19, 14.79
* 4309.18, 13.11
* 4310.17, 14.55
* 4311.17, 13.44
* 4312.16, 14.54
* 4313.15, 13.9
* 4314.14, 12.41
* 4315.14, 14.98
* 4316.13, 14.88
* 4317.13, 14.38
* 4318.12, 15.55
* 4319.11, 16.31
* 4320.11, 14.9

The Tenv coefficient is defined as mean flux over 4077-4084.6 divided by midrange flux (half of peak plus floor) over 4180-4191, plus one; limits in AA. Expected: 2.21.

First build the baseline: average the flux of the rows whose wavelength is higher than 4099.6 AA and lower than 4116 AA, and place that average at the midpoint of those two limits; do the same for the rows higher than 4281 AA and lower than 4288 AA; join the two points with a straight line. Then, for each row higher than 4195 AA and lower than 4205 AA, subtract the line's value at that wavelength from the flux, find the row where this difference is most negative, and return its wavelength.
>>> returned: 4200.44 AA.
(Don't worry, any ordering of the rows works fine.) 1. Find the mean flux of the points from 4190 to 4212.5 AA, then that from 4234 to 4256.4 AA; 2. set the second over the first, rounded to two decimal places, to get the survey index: 1.06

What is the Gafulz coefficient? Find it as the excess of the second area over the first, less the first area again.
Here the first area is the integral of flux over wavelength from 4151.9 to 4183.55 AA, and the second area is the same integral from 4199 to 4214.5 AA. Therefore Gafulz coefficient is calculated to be -609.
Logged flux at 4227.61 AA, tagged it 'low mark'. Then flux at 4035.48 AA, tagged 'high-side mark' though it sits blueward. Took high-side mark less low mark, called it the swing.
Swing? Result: 2.6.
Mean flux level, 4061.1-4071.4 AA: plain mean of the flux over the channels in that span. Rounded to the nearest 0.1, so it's 14.7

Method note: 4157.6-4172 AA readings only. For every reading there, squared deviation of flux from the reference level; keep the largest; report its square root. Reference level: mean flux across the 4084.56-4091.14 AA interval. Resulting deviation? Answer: 3.5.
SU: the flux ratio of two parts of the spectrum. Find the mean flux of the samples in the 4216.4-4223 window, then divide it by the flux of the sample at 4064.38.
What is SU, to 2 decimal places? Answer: 0.82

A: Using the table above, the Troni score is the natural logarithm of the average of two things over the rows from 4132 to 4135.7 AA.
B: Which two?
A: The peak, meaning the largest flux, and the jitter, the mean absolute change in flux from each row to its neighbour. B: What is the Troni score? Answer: 2.00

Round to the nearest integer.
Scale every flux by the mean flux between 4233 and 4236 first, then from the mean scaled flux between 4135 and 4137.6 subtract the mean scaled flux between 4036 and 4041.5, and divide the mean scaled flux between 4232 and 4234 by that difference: -10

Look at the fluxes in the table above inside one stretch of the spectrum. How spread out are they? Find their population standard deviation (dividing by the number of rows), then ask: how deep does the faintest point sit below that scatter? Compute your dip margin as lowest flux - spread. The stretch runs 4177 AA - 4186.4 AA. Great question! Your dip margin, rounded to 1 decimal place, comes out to 10.7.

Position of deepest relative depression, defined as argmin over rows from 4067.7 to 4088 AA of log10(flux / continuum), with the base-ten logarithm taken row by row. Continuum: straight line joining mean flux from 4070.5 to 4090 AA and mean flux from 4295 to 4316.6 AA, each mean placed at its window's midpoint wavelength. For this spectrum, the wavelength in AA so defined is 4075.63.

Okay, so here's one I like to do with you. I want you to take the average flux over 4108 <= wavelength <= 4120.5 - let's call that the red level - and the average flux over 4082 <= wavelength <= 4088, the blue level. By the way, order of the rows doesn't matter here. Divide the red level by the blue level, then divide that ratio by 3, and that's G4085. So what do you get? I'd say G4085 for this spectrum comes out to 0.324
